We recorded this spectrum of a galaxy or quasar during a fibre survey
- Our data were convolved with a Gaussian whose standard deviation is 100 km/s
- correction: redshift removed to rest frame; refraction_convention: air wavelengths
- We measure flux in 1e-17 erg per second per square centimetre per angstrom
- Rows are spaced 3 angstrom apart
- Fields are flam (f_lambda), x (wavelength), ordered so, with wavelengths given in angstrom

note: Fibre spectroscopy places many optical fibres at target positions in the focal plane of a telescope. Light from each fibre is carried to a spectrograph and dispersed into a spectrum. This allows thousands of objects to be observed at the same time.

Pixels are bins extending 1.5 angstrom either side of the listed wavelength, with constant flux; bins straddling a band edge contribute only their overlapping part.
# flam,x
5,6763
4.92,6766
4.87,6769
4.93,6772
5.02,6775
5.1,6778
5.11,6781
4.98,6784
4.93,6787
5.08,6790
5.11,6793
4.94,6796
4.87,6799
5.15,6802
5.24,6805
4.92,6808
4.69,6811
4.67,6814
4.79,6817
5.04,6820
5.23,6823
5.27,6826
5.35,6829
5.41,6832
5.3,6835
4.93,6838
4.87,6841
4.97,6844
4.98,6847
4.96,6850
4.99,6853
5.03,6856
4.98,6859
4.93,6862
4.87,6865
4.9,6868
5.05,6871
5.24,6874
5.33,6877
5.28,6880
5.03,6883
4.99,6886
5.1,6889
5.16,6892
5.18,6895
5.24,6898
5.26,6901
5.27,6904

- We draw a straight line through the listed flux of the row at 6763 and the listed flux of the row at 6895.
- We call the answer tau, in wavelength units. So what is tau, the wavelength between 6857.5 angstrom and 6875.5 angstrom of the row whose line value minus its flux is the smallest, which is 6874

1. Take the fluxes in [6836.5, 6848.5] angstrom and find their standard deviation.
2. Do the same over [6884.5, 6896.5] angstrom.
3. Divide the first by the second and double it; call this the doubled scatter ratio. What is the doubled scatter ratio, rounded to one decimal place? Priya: 1.2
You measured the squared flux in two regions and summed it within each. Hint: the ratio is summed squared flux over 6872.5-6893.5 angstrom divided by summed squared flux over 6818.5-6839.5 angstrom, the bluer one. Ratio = 0.98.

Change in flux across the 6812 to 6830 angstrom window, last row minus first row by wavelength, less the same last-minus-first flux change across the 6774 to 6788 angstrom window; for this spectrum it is 0.8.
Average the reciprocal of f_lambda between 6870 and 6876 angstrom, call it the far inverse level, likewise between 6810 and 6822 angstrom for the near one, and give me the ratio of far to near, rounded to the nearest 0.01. 0.93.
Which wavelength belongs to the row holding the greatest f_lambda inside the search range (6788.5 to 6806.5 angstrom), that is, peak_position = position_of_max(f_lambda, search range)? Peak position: 6805 angstrom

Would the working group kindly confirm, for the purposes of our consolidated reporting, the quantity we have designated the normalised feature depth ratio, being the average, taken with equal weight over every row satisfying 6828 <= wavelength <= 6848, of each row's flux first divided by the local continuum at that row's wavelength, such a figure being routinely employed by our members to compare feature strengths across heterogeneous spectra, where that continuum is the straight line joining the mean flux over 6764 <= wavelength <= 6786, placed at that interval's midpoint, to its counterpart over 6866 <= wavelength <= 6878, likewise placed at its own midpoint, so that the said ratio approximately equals 1.01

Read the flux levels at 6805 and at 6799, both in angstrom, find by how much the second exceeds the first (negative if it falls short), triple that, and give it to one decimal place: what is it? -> -1.1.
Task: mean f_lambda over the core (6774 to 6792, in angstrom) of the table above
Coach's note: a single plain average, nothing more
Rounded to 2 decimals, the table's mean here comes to 5.04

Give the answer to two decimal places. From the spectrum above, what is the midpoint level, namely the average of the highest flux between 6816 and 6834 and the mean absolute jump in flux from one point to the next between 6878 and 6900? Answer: 2.75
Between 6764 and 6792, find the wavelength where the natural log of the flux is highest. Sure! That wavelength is 6781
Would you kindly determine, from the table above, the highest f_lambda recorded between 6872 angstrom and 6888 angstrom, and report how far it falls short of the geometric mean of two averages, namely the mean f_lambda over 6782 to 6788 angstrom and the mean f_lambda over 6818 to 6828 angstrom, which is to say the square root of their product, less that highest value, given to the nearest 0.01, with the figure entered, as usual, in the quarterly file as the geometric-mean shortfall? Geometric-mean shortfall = -0.26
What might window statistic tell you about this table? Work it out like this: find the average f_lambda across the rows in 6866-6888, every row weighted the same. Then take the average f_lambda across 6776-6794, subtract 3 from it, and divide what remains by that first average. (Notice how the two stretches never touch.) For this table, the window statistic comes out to 0.40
